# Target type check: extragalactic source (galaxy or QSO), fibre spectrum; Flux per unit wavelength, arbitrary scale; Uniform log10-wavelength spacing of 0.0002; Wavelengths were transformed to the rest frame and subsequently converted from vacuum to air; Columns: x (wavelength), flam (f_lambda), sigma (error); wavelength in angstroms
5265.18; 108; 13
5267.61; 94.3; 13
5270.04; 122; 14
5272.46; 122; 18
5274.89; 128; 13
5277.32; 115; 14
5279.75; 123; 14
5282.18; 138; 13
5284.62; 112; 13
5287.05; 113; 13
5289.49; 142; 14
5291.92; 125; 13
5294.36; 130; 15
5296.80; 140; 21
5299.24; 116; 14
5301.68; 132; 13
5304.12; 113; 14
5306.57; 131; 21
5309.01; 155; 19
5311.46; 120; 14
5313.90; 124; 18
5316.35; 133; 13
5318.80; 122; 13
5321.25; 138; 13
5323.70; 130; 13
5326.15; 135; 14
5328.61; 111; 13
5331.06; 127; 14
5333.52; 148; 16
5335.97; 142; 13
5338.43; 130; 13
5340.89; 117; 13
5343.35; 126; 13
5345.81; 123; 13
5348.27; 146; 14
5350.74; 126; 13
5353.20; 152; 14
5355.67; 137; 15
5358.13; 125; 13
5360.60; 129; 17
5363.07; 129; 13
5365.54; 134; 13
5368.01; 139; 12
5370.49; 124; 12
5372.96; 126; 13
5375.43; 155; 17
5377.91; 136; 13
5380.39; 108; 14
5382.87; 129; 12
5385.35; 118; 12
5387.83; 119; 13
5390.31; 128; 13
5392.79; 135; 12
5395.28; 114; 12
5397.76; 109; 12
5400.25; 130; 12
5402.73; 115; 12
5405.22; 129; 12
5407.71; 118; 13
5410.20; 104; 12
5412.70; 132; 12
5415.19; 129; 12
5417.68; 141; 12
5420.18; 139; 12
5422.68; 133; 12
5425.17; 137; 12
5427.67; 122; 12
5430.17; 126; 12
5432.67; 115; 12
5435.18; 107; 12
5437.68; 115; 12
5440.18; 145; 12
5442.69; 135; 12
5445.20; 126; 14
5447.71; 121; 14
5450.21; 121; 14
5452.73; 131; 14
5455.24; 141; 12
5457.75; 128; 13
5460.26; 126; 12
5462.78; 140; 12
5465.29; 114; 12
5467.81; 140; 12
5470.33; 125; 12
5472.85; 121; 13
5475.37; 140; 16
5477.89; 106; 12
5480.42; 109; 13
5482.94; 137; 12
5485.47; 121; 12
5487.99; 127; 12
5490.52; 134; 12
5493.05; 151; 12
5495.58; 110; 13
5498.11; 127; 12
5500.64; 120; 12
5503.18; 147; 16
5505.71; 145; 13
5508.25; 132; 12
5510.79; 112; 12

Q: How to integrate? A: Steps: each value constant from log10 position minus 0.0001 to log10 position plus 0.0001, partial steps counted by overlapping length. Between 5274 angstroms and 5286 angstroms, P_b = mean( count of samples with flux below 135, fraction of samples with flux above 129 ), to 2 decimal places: 2.10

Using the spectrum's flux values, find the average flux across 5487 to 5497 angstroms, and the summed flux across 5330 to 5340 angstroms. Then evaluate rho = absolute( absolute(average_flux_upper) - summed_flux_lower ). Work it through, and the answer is 416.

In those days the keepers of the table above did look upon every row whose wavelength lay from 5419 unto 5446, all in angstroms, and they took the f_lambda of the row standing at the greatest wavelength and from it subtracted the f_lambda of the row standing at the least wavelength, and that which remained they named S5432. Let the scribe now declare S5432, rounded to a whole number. -13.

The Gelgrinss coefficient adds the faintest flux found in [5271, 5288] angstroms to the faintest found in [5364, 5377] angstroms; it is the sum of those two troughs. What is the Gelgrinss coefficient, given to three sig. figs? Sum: 236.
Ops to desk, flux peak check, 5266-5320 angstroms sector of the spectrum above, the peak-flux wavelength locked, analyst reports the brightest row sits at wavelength 5309.01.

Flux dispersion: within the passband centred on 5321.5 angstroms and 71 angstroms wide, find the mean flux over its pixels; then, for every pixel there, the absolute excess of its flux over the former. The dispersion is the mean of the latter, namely 9.3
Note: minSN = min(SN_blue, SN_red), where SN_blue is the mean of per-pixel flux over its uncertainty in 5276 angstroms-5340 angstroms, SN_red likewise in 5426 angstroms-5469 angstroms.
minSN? 9.0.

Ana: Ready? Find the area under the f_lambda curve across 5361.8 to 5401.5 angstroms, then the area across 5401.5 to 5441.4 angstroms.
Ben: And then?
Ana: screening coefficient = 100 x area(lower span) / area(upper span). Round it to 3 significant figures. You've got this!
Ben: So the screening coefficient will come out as 101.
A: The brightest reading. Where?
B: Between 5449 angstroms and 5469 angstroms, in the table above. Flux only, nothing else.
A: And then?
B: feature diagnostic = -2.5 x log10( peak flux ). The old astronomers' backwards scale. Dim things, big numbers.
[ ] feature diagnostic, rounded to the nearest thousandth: -5.373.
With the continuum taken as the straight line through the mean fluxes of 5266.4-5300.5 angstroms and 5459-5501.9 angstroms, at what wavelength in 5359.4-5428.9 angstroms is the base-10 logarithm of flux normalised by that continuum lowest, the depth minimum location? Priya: 5410.20 angstroms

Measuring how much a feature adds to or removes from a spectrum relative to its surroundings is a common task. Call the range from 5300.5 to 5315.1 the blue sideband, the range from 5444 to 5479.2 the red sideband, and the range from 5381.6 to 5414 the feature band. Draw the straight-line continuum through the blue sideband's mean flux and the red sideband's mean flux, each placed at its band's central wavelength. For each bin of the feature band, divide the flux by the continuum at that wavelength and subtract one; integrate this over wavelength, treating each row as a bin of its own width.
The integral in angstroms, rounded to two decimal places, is -1.63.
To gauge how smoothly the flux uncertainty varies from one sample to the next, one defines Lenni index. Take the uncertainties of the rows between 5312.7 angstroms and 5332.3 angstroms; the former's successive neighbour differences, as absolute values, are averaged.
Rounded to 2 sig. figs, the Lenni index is 1.1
